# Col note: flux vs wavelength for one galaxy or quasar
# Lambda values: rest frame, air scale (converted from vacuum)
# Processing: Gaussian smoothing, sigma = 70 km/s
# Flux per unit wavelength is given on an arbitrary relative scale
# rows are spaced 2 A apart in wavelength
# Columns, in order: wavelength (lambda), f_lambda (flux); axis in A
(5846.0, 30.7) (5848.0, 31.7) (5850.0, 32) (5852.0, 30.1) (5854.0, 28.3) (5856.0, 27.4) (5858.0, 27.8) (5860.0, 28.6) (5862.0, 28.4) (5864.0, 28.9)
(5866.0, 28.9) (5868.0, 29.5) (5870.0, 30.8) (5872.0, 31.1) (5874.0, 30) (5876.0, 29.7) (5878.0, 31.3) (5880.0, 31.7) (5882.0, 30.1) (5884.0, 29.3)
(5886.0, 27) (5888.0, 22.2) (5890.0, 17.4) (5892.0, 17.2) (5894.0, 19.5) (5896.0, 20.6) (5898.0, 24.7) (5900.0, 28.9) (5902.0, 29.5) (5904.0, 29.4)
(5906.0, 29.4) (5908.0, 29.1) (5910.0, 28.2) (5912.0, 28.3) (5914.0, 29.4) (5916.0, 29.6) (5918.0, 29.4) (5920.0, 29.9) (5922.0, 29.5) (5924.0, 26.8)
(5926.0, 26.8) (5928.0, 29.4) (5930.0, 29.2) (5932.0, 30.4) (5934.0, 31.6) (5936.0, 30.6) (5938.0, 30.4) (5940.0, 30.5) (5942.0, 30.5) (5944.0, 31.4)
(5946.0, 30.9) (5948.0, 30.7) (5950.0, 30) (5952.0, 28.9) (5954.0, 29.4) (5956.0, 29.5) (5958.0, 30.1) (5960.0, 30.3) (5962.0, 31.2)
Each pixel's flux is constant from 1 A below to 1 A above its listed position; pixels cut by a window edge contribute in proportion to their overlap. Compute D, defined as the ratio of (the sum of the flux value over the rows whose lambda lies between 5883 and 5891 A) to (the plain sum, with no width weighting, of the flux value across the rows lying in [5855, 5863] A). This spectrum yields 0.85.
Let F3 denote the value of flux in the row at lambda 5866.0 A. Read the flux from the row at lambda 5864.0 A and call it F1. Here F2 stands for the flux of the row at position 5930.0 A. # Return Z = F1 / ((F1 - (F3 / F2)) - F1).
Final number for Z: -29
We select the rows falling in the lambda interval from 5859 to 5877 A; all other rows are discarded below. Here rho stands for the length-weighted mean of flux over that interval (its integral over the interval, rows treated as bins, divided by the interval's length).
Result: 29.5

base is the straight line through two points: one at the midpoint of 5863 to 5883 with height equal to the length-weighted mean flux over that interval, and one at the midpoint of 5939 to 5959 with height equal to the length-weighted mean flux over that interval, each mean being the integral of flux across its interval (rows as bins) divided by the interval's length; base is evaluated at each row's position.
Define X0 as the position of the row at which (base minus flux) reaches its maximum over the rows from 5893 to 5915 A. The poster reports 5894.0 A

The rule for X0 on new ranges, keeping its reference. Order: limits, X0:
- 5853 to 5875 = 5856.0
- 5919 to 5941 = 5924.0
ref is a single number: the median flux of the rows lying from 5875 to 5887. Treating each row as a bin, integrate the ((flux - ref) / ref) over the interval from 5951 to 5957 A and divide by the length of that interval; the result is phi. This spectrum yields -0.02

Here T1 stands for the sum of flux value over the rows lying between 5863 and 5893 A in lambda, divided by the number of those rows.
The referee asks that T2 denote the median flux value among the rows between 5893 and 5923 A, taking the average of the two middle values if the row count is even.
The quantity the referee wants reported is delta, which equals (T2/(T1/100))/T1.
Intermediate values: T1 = 27.7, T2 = 29.4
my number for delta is 3.8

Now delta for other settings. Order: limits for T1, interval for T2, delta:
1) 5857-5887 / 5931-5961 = 3.5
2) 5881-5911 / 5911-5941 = 4.5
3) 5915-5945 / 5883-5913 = 3.2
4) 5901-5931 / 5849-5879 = 3.5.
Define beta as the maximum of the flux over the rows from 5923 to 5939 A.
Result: 31.6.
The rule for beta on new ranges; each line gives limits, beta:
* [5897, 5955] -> 31.6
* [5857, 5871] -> 30.8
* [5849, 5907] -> 32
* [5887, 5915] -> 29.5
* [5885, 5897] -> 27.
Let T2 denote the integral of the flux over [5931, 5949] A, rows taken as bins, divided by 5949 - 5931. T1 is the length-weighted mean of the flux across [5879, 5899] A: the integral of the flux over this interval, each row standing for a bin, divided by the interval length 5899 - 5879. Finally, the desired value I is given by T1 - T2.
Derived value -6.8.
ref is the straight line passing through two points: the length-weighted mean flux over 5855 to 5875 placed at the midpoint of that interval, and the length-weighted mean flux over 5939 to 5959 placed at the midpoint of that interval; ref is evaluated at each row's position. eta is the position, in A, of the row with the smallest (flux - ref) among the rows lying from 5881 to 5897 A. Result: 5892.0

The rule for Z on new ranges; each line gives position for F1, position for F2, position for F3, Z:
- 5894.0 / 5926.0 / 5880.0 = -16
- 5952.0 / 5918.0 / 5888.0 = -38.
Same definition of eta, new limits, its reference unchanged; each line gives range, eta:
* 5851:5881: 5856.0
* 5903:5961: 5926.0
